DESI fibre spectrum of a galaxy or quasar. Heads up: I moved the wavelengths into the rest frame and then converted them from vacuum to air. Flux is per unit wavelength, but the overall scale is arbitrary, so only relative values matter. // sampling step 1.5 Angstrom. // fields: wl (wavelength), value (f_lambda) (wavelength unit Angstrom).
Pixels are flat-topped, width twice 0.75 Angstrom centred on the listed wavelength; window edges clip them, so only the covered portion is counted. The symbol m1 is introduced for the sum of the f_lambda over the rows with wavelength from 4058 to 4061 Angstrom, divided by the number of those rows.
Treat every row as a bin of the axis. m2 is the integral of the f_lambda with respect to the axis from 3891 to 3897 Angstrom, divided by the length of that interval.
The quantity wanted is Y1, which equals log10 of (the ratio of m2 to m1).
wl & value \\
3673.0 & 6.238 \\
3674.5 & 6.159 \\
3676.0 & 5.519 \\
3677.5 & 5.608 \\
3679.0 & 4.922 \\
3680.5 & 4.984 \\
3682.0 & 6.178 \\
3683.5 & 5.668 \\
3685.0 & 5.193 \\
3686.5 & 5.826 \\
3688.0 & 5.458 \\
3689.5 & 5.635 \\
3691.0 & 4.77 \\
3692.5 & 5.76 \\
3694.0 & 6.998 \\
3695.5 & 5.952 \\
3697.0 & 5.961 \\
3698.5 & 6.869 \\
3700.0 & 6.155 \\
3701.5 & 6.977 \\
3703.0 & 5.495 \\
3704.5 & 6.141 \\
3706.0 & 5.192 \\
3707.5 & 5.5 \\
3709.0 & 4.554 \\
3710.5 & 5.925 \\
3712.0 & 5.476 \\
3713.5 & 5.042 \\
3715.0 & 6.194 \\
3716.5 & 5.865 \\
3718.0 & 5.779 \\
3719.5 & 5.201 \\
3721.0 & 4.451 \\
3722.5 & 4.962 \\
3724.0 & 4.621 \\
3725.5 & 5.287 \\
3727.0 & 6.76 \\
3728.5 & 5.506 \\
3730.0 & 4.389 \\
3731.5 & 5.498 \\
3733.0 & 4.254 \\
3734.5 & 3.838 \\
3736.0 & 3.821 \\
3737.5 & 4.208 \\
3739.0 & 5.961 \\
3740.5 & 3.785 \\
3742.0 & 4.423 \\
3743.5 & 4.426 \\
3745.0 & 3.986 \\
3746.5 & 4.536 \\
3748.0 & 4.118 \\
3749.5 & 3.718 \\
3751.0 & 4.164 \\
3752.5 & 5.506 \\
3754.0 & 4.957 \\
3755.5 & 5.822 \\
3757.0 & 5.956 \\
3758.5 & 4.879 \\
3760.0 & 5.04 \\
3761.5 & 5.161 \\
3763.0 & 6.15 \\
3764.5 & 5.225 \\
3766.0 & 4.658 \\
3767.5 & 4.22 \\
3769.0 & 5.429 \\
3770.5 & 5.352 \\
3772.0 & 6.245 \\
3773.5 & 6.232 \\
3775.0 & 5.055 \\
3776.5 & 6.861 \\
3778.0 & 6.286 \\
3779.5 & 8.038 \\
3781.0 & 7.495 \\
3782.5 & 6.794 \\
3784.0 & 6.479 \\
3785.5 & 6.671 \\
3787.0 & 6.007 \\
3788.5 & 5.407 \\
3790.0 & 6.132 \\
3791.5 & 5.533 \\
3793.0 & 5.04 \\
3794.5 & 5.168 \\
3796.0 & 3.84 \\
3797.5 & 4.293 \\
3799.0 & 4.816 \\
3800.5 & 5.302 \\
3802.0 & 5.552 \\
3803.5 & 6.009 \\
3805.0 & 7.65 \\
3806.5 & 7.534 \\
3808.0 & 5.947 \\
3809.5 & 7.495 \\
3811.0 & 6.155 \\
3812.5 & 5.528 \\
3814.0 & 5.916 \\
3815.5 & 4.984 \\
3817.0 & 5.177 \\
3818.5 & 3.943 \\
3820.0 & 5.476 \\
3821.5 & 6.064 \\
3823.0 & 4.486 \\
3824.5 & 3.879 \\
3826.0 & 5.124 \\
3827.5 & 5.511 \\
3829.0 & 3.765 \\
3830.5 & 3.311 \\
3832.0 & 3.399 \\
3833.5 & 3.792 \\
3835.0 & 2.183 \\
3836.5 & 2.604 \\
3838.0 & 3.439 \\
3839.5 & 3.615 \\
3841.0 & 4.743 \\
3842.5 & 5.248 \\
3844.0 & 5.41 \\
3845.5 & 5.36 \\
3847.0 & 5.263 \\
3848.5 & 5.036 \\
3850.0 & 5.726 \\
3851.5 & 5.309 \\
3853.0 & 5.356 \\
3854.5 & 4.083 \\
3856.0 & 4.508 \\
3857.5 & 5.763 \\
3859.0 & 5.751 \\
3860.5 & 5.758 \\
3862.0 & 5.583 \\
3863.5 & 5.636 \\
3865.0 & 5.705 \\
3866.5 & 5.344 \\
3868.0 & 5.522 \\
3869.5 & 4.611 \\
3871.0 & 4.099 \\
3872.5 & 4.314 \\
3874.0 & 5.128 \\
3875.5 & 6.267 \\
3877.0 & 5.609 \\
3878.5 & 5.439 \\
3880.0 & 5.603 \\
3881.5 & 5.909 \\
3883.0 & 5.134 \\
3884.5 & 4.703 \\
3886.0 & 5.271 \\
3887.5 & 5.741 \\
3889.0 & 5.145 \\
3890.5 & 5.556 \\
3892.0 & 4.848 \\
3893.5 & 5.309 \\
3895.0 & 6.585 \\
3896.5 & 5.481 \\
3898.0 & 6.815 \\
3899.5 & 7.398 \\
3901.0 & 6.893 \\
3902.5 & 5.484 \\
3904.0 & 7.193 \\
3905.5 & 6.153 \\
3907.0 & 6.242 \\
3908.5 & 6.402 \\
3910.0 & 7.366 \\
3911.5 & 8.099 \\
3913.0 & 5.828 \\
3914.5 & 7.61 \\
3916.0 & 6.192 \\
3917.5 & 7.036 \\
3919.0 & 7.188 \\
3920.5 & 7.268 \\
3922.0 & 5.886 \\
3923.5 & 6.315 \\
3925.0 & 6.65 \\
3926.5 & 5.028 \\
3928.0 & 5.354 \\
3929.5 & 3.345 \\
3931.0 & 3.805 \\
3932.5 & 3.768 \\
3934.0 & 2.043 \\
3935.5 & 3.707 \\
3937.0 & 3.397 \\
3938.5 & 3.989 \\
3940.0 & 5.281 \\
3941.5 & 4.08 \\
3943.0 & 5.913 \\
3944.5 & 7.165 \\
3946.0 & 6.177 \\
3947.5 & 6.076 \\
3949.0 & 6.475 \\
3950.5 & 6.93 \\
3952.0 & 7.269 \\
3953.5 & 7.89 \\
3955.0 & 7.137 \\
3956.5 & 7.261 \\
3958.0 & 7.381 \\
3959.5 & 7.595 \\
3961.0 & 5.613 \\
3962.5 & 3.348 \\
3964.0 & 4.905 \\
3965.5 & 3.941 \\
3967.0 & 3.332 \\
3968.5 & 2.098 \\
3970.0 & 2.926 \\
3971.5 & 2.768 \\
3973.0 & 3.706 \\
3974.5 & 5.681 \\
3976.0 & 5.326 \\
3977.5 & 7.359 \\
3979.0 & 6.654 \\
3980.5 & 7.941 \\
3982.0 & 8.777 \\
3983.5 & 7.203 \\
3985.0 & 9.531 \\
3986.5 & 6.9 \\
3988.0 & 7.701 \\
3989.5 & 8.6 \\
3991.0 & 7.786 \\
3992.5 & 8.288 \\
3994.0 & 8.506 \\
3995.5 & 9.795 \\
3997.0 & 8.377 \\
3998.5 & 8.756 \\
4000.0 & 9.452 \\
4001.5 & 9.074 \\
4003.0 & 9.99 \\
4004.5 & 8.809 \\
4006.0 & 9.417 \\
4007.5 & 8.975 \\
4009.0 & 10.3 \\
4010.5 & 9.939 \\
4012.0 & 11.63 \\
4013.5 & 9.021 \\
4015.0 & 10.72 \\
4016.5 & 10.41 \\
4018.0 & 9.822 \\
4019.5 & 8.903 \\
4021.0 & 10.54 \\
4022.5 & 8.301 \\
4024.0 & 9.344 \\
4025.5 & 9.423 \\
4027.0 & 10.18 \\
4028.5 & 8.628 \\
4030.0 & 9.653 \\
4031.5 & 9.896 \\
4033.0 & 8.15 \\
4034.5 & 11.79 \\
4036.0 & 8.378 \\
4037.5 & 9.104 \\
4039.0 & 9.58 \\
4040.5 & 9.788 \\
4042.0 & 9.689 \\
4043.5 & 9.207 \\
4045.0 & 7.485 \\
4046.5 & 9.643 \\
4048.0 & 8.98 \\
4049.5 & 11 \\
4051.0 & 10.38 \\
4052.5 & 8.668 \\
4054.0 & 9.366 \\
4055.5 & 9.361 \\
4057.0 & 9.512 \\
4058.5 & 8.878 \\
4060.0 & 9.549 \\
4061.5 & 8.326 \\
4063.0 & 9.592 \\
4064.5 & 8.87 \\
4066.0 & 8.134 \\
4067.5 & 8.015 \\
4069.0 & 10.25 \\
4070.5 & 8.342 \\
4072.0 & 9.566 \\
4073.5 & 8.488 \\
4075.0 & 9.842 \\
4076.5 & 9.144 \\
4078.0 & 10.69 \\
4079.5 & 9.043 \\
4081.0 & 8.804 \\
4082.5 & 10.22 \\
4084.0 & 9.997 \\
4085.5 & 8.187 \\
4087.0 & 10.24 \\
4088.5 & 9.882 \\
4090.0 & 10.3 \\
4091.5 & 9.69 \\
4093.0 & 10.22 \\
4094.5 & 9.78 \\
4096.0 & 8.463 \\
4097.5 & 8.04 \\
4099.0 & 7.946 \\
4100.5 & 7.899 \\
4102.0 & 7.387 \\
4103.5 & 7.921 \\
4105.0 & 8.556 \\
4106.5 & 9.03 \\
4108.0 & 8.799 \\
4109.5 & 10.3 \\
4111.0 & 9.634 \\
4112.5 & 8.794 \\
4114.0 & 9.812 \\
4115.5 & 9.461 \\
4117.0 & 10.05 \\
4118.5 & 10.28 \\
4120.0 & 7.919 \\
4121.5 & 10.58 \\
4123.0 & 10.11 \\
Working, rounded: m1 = 9.2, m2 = 5.6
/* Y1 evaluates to -0.2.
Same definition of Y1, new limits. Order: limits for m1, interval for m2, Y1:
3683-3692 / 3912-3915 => 0.1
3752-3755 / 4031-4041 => 0.3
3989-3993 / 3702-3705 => -0.1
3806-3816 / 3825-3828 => -0.1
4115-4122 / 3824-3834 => -0.4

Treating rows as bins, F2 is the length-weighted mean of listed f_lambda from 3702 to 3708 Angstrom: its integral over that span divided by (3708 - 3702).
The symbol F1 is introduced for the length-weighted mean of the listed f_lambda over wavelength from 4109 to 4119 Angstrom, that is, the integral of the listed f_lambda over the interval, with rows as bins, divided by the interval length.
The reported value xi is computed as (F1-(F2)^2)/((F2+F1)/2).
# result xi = -2.9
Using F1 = 9.7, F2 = 6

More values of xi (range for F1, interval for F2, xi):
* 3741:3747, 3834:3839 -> -1.0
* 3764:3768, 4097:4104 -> -9.0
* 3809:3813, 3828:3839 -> -0.9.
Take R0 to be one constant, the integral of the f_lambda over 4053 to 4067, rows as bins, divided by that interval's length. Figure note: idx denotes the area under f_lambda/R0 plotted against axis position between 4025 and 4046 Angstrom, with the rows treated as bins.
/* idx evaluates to 21.7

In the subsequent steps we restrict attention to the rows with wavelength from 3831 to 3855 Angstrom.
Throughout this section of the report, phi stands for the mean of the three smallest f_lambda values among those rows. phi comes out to 2.7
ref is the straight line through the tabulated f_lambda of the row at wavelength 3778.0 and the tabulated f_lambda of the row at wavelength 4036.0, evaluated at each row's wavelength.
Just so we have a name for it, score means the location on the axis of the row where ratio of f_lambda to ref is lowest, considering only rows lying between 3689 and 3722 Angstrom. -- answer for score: 3721.0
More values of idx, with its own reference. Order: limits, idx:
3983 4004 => 20.0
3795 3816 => 13.4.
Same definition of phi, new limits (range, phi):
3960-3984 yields 2.6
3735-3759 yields 3.8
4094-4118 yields 7.7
